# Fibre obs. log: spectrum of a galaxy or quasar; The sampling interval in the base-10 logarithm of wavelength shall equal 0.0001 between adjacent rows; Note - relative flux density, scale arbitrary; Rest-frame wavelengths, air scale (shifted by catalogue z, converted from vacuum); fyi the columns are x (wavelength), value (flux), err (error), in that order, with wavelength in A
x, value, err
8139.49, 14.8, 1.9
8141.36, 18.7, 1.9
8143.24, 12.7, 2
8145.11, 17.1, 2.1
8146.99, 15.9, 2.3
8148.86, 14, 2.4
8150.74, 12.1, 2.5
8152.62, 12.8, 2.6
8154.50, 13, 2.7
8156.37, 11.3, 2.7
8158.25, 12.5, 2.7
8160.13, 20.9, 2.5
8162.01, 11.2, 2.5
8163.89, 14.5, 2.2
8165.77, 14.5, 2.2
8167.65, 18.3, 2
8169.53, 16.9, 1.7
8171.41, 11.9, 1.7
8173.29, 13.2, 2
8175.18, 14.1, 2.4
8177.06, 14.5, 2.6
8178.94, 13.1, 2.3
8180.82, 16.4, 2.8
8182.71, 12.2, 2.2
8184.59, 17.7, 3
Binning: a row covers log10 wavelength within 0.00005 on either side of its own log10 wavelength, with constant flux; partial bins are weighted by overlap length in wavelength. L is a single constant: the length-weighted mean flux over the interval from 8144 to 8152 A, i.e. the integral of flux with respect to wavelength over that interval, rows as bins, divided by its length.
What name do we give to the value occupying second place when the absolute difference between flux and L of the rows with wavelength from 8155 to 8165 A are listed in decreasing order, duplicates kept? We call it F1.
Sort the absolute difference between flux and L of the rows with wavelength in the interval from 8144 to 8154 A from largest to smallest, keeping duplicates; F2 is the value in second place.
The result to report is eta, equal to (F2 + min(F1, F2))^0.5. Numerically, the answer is 2.21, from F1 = 3.5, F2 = 2.4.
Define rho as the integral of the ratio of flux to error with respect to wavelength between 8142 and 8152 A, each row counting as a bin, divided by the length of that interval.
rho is 6.5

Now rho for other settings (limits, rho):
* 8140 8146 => 8.1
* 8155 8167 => 5.9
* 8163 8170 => 8.0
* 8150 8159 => 4.7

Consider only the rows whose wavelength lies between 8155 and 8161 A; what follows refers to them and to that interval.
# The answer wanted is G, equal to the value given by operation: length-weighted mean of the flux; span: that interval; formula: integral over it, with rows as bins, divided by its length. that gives 14.7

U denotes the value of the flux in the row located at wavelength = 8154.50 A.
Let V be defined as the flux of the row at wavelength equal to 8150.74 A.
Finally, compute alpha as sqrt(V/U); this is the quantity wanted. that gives 0.96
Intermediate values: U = 13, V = 12.1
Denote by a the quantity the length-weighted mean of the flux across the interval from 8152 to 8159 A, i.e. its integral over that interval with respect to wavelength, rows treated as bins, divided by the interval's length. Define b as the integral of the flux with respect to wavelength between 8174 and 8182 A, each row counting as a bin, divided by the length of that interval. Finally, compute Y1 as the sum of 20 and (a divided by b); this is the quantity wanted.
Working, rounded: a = 12.4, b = 14.4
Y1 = 20.86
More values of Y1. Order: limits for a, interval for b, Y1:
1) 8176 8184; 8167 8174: 20.95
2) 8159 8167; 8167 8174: 21.02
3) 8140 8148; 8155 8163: 21.15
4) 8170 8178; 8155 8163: 20.98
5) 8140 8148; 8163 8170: 21.00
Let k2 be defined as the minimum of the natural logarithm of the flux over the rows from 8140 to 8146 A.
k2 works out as 2.54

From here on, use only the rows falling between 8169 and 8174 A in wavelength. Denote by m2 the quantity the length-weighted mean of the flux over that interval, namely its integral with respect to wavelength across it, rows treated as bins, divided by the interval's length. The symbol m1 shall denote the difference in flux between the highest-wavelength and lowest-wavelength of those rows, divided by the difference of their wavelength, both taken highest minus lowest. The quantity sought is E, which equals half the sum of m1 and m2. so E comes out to 6.41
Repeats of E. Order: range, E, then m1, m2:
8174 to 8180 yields 6.83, -0.3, 13.9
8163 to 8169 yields 8.43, 1.0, 15.9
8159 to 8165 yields 6.85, -1.7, 15.4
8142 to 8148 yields 8.12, 0.9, 15.4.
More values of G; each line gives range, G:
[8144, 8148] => 16.3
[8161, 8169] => 14.8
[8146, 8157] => 13.3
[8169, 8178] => 14.0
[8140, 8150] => 15.6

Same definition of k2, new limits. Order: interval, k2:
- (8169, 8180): 2.48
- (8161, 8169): 2.42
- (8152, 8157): 2.42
